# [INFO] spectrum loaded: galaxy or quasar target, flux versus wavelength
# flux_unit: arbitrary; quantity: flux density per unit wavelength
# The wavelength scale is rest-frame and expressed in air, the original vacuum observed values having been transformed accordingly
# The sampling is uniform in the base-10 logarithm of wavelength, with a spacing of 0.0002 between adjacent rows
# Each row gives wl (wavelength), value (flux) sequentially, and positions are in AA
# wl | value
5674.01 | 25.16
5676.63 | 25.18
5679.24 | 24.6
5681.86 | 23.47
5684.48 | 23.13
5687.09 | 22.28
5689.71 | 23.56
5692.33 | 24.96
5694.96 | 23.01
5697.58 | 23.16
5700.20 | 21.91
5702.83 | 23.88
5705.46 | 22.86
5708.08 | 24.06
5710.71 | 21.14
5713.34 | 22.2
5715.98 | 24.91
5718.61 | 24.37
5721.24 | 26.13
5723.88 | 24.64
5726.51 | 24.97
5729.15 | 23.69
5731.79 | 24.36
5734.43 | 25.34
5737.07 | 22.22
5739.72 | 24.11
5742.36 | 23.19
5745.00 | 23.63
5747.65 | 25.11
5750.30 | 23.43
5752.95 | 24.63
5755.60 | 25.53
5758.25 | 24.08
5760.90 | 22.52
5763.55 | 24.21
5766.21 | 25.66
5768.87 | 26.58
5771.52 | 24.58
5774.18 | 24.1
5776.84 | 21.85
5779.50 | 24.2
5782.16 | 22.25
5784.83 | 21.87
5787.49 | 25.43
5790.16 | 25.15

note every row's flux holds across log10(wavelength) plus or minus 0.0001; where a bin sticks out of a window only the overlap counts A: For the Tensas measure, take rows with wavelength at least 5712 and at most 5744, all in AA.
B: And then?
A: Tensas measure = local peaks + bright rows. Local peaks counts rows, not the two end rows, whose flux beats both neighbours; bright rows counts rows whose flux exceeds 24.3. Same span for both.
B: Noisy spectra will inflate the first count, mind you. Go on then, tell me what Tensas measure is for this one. 12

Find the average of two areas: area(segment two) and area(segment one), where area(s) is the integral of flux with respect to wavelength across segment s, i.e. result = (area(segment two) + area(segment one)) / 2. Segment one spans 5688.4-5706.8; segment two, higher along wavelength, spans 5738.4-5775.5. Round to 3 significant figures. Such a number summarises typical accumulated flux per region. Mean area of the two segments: 667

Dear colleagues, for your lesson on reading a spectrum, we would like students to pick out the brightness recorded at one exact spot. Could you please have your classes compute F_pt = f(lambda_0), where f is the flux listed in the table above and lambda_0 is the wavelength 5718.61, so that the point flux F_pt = 24.37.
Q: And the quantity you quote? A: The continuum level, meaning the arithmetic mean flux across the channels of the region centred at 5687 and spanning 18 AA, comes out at 23.57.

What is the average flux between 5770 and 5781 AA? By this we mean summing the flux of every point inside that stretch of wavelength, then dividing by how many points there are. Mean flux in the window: 23.7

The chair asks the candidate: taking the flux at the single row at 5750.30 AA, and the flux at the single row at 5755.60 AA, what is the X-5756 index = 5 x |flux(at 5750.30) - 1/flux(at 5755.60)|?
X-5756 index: 117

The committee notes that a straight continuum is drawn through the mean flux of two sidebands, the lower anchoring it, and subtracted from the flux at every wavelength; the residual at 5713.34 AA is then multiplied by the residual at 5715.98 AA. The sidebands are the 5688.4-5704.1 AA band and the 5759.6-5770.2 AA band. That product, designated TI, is -1.7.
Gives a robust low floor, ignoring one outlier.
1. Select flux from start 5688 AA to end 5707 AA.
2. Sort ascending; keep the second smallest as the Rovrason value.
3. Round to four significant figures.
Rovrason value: 22.86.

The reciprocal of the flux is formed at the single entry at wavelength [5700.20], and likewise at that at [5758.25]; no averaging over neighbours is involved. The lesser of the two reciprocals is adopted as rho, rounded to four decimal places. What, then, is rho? 0.0415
